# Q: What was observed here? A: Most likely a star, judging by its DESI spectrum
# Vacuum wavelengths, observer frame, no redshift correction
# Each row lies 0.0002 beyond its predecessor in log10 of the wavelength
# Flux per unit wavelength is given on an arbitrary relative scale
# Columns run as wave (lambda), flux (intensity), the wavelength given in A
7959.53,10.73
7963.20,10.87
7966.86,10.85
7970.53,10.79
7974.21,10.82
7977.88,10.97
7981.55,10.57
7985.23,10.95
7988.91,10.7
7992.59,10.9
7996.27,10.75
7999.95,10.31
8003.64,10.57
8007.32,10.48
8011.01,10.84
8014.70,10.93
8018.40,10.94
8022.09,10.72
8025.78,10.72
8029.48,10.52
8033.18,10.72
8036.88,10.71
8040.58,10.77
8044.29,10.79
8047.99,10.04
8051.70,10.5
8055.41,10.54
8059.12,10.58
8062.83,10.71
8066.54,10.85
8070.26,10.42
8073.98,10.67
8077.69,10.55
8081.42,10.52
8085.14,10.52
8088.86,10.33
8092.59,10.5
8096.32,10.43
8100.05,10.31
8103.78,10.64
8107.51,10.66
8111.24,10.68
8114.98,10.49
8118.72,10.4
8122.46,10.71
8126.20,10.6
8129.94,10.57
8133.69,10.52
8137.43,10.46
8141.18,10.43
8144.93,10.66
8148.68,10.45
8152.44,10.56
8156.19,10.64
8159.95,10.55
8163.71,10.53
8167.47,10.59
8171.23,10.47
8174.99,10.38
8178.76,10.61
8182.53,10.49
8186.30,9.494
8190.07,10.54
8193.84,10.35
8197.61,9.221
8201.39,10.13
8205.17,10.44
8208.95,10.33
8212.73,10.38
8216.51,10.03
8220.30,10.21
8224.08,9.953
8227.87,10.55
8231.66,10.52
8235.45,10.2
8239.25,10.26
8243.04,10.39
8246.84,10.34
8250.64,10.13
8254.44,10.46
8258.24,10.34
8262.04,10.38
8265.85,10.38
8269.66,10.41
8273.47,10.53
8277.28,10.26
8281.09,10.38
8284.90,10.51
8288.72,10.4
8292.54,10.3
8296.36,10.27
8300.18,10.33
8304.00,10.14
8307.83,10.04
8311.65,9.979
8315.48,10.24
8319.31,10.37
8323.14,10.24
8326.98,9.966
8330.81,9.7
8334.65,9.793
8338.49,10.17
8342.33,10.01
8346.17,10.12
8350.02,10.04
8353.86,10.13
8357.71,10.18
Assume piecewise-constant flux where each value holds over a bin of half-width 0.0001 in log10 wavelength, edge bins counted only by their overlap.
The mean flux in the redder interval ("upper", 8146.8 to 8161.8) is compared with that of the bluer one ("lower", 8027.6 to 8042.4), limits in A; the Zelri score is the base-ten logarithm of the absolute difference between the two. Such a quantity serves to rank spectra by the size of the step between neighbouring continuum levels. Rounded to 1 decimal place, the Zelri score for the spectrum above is -0.9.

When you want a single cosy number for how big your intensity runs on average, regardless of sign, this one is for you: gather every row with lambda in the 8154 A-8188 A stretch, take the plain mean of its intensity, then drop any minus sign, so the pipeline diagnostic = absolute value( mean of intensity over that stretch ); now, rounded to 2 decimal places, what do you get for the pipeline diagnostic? 10.42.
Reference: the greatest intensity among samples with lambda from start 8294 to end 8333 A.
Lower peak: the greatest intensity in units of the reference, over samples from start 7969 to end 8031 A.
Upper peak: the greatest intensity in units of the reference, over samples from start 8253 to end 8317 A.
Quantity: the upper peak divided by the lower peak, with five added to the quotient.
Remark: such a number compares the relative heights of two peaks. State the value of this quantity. 5.96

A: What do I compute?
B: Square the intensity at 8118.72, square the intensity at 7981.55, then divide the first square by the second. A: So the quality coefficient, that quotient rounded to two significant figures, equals 0.97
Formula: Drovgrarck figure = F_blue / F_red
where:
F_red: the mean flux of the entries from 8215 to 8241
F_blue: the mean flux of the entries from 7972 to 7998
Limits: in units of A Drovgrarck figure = 1.05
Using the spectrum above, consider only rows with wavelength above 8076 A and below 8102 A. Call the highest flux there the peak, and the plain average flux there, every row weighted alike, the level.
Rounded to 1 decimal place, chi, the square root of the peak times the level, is 10.5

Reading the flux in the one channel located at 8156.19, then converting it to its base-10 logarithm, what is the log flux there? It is 1.03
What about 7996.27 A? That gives 1.03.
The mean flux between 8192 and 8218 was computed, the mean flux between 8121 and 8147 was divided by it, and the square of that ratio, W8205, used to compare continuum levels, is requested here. 1.09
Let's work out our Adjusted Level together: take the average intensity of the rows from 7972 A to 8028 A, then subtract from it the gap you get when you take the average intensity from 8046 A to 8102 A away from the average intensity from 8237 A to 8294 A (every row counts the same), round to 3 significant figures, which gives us 10.9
